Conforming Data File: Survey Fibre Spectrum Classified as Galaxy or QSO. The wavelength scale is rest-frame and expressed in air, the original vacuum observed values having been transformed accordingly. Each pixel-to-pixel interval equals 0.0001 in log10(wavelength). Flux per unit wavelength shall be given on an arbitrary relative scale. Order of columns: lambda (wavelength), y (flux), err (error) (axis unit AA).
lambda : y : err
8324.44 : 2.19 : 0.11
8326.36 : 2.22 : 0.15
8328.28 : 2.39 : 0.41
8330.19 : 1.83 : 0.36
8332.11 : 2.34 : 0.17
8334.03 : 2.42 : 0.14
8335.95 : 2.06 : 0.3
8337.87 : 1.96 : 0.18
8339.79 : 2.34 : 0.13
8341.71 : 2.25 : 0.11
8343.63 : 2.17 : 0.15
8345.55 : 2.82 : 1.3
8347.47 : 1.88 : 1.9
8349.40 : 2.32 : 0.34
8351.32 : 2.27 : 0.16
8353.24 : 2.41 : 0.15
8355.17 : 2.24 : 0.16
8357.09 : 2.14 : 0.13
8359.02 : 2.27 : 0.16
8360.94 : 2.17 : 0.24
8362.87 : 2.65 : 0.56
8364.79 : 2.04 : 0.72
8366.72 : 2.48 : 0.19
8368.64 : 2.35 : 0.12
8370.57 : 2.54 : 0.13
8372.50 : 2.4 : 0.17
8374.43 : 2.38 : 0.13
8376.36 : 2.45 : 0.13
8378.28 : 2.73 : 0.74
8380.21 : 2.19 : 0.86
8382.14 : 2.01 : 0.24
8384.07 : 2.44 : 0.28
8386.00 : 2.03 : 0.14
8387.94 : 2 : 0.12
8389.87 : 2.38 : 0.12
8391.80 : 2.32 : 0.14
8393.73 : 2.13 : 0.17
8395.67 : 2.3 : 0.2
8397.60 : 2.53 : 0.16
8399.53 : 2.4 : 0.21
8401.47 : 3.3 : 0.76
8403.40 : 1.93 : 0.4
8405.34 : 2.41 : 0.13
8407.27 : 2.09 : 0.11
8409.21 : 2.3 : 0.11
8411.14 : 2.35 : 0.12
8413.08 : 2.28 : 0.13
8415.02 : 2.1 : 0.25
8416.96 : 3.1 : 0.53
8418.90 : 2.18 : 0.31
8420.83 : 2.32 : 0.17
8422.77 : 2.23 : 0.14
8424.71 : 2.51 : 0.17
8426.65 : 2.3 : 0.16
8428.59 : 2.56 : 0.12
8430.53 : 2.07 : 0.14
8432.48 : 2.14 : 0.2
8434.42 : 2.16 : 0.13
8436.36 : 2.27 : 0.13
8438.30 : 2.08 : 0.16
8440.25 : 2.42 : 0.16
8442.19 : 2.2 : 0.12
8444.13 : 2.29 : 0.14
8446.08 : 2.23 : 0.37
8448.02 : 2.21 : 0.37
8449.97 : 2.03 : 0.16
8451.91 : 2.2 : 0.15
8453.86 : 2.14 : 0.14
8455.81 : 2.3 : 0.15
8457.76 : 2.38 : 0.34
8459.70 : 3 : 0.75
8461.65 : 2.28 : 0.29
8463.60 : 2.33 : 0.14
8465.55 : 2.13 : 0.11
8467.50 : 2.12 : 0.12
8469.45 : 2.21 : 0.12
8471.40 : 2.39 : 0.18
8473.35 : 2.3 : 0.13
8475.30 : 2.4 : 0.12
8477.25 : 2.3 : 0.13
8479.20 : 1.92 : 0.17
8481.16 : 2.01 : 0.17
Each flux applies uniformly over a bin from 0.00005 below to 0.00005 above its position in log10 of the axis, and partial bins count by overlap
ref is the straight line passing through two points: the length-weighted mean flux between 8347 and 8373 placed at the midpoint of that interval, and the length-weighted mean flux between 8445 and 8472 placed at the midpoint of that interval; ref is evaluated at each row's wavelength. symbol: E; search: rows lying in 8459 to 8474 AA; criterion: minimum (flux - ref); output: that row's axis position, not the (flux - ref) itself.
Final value 8467.50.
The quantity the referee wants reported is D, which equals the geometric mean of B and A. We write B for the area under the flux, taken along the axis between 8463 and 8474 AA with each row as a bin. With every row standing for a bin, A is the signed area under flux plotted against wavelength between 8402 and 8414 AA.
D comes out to 26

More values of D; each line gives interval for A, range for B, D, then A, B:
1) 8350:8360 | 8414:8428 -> 28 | 23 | 33.5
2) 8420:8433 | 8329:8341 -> 28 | 30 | 26.0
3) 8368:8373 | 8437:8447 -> 17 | 12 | 22.4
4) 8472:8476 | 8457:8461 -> 10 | 9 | 10.7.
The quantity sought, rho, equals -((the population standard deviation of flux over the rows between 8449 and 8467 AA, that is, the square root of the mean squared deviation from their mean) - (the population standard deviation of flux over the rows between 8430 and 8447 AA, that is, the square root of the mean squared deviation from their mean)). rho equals -0.16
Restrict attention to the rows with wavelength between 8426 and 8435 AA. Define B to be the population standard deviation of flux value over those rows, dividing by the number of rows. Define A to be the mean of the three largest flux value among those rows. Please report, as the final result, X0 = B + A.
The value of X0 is 2.51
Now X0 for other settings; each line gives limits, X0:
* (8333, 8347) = 2.79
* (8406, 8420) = 2.91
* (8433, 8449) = 2.42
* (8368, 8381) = 2.73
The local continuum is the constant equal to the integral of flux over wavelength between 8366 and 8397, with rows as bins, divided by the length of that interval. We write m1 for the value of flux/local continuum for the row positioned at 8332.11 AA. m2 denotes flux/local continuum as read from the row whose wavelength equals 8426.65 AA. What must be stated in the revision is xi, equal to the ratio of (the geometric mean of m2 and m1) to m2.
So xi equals 1.01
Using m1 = 1.01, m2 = 0.99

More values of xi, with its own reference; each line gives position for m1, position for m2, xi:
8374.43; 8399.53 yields 1.00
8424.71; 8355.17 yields 1.06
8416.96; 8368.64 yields 1.15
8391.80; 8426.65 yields 1.00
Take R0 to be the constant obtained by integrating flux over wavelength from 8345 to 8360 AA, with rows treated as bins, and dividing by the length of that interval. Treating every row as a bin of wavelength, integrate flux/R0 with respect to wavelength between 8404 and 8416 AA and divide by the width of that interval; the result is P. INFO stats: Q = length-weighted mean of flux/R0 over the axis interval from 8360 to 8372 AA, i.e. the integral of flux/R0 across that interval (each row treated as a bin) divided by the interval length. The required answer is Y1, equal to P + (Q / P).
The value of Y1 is 2.042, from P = 0.99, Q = 1.04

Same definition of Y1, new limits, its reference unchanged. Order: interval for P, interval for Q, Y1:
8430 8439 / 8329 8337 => 1.952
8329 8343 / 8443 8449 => 1.985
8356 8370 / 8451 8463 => 2.045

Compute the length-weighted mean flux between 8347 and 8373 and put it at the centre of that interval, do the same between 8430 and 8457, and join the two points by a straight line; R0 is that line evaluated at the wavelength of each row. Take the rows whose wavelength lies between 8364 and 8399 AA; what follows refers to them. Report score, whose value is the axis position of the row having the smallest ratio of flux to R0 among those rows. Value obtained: 8387.94 AA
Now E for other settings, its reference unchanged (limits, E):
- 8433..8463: 8449.97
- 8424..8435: 8430.53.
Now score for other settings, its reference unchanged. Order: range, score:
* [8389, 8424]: 8403.40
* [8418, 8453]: 8449.97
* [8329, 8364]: 8330.19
